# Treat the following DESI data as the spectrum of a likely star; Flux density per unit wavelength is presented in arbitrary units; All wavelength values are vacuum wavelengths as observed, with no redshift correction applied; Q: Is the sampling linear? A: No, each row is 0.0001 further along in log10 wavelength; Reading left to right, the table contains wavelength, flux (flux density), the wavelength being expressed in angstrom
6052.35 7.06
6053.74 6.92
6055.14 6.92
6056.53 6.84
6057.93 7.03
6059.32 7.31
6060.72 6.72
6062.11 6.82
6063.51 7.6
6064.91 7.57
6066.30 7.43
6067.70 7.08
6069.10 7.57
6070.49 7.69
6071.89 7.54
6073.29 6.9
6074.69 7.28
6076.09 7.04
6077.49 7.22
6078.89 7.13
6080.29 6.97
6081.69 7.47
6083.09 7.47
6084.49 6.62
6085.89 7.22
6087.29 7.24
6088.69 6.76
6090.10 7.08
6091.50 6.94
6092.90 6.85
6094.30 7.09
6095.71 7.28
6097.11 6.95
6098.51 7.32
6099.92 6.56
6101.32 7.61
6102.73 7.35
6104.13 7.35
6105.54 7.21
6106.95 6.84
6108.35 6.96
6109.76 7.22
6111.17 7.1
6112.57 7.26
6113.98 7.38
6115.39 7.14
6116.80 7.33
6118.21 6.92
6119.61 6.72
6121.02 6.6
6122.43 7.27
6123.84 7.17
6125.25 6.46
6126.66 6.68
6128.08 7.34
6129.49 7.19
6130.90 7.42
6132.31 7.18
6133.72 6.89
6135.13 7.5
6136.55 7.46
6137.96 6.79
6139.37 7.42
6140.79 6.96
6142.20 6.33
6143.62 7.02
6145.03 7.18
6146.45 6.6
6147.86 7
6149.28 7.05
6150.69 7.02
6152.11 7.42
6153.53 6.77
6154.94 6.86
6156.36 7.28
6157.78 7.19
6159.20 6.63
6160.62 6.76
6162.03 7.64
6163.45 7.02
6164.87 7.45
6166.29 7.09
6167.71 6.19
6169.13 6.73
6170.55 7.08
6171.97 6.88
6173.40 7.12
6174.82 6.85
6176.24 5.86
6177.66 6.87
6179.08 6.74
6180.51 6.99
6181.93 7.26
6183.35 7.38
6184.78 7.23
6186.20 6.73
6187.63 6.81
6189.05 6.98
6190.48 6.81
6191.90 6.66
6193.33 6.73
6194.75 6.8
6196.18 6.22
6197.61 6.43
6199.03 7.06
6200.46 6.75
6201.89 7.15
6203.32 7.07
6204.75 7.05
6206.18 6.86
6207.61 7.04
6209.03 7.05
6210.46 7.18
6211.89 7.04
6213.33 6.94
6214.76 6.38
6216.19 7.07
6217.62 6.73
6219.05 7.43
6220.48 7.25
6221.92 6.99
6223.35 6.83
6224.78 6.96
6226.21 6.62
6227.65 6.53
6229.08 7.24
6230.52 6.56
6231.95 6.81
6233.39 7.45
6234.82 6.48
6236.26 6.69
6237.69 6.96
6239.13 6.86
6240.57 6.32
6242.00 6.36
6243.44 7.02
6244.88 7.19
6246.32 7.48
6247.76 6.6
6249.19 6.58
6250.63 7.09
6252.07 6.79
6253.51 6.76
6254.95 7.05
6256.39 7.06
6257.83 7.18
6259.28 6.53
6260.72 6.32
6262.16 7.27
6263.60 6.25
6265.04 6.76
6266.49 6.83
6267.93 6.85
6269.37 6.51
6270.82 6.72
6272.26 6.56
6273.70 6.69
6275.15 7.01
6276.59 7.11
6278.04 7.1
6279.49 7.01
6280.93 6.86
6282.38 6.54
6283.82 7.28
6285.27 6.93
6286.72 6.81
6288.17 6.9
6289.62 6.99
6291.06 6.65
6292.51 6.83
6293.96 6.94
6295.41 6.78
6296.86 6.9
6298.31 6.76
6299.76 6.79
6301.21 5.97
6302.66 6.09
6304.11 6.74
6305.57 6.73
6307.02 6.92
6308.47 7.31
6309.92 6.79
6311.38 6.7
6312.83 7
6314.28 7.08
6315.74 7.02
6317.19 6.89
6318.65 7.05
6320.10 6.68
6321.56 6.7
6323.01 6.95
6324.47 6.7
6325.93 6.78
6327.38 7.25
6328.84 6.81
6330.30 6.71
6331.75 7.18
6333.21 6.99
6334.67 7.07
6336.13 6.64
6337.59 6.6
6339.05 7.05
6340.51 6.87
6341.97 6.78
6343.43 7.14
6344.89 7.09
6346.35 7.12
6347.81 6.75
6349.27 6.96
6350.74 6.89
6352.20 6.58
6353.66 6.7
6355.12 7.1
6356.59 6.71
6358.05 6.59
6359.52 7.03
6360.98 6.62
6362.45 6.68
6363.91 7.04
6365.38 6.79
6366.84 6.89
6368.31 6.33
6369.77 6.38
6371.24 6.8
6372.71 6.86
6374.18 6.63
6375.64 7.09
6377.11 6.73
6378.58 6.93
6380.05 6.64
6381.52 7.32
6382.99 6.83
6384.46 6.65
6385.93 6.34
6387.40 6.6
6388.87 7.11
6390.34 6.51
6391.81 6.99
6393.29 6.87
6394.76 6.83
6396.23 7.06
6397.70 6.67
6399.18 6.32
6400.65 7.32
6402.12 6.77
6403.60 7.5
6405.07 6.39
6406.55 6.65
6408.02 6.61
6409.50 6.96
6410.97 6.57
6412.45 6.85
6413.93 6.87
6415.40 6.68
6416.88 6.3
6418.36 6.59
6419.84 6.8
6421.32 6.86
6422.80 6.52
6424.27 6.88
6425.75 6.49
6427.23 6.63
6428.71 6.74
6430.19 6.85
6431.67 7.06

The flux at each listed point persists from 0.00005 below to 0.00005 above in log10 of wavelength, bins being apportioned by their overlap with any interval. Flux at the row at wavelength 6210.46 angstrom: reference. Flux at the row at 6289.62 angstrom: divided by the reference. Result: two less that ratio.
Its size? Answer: 1.03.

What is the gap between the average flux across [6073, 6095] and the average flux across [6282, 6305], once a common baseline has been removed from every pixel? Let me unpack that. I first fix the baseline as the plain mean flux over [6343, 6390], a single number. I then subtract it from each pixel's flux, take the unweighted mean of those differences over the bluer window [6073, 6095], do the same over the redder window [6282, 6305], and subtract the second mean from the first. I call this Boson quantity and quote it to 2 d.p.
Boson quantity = 0.34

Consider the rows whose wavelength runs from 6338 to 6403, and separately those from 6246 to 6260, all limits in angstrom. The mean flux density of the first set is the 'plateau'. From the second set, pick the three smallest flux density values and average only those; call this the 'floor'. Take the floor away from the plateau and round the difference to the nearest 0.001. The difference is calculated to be 0.247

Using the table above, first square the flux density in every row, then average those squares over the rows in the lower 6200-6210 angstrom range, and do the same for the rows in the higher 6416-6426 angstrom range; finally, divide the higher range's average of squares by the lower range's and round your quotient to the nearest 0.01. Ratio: 0.90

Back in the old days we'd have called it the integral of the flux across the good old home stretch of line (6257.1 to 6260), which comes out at 20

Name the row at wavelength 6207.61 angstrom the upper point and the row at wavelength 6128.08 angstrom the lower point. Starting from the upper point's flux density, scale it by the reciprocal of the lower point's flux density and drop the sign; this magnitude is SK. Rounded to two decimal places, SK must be 0.96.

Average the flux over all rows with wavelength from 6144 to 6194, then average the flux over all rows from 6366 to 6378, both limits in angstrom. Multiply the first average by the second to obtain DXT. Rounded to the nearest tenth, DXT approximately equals 46.6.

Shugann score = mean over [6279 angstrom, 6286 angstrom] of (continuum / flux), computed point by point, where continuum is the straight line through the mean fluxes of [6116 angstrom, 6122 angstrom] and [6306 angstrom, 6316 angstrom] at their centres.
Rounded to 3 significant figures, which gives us 1.01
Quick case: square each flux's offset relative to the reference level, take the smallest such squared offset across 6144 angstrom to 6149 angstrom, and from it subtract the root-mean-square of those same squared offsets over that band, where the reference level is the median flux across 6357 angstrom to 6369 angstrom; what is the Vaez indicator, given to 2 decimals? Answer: -0.10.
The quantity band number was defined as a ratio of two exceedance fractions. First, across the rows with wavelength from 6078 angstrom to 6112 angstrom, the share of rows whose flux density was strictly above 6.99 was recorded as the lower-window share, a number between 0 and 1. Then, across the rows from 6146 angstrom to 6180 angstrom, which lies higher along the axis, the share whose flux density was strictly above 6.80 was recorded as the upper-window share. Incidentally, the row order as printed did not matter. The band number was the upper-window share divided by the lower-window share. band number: 1.1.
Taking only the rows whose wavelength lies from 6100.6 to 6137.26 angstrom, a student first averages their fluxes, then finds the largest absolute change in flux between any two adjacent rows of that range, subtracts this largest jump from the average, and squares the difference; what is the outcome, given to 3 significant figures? 41.3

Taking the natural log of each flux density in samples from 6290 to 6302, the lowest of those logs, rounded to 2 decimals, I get 1.79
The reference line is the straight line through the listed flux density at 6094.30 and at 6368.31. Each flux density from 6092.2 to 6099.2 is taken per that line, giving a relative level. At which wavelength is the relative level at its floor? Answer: 6092.90 angstrom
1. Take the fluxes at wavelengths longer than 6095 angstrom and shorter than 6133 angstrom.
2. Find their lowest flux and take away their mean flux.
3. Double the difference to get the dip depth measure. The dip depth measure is -1.3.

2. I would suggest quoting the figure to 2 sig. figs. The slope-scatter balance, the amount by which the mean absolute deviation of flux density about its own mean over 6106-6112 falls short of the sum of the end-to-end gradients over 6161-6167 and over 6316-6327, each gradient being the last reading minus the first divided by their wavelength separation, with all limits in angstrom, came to -0.27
